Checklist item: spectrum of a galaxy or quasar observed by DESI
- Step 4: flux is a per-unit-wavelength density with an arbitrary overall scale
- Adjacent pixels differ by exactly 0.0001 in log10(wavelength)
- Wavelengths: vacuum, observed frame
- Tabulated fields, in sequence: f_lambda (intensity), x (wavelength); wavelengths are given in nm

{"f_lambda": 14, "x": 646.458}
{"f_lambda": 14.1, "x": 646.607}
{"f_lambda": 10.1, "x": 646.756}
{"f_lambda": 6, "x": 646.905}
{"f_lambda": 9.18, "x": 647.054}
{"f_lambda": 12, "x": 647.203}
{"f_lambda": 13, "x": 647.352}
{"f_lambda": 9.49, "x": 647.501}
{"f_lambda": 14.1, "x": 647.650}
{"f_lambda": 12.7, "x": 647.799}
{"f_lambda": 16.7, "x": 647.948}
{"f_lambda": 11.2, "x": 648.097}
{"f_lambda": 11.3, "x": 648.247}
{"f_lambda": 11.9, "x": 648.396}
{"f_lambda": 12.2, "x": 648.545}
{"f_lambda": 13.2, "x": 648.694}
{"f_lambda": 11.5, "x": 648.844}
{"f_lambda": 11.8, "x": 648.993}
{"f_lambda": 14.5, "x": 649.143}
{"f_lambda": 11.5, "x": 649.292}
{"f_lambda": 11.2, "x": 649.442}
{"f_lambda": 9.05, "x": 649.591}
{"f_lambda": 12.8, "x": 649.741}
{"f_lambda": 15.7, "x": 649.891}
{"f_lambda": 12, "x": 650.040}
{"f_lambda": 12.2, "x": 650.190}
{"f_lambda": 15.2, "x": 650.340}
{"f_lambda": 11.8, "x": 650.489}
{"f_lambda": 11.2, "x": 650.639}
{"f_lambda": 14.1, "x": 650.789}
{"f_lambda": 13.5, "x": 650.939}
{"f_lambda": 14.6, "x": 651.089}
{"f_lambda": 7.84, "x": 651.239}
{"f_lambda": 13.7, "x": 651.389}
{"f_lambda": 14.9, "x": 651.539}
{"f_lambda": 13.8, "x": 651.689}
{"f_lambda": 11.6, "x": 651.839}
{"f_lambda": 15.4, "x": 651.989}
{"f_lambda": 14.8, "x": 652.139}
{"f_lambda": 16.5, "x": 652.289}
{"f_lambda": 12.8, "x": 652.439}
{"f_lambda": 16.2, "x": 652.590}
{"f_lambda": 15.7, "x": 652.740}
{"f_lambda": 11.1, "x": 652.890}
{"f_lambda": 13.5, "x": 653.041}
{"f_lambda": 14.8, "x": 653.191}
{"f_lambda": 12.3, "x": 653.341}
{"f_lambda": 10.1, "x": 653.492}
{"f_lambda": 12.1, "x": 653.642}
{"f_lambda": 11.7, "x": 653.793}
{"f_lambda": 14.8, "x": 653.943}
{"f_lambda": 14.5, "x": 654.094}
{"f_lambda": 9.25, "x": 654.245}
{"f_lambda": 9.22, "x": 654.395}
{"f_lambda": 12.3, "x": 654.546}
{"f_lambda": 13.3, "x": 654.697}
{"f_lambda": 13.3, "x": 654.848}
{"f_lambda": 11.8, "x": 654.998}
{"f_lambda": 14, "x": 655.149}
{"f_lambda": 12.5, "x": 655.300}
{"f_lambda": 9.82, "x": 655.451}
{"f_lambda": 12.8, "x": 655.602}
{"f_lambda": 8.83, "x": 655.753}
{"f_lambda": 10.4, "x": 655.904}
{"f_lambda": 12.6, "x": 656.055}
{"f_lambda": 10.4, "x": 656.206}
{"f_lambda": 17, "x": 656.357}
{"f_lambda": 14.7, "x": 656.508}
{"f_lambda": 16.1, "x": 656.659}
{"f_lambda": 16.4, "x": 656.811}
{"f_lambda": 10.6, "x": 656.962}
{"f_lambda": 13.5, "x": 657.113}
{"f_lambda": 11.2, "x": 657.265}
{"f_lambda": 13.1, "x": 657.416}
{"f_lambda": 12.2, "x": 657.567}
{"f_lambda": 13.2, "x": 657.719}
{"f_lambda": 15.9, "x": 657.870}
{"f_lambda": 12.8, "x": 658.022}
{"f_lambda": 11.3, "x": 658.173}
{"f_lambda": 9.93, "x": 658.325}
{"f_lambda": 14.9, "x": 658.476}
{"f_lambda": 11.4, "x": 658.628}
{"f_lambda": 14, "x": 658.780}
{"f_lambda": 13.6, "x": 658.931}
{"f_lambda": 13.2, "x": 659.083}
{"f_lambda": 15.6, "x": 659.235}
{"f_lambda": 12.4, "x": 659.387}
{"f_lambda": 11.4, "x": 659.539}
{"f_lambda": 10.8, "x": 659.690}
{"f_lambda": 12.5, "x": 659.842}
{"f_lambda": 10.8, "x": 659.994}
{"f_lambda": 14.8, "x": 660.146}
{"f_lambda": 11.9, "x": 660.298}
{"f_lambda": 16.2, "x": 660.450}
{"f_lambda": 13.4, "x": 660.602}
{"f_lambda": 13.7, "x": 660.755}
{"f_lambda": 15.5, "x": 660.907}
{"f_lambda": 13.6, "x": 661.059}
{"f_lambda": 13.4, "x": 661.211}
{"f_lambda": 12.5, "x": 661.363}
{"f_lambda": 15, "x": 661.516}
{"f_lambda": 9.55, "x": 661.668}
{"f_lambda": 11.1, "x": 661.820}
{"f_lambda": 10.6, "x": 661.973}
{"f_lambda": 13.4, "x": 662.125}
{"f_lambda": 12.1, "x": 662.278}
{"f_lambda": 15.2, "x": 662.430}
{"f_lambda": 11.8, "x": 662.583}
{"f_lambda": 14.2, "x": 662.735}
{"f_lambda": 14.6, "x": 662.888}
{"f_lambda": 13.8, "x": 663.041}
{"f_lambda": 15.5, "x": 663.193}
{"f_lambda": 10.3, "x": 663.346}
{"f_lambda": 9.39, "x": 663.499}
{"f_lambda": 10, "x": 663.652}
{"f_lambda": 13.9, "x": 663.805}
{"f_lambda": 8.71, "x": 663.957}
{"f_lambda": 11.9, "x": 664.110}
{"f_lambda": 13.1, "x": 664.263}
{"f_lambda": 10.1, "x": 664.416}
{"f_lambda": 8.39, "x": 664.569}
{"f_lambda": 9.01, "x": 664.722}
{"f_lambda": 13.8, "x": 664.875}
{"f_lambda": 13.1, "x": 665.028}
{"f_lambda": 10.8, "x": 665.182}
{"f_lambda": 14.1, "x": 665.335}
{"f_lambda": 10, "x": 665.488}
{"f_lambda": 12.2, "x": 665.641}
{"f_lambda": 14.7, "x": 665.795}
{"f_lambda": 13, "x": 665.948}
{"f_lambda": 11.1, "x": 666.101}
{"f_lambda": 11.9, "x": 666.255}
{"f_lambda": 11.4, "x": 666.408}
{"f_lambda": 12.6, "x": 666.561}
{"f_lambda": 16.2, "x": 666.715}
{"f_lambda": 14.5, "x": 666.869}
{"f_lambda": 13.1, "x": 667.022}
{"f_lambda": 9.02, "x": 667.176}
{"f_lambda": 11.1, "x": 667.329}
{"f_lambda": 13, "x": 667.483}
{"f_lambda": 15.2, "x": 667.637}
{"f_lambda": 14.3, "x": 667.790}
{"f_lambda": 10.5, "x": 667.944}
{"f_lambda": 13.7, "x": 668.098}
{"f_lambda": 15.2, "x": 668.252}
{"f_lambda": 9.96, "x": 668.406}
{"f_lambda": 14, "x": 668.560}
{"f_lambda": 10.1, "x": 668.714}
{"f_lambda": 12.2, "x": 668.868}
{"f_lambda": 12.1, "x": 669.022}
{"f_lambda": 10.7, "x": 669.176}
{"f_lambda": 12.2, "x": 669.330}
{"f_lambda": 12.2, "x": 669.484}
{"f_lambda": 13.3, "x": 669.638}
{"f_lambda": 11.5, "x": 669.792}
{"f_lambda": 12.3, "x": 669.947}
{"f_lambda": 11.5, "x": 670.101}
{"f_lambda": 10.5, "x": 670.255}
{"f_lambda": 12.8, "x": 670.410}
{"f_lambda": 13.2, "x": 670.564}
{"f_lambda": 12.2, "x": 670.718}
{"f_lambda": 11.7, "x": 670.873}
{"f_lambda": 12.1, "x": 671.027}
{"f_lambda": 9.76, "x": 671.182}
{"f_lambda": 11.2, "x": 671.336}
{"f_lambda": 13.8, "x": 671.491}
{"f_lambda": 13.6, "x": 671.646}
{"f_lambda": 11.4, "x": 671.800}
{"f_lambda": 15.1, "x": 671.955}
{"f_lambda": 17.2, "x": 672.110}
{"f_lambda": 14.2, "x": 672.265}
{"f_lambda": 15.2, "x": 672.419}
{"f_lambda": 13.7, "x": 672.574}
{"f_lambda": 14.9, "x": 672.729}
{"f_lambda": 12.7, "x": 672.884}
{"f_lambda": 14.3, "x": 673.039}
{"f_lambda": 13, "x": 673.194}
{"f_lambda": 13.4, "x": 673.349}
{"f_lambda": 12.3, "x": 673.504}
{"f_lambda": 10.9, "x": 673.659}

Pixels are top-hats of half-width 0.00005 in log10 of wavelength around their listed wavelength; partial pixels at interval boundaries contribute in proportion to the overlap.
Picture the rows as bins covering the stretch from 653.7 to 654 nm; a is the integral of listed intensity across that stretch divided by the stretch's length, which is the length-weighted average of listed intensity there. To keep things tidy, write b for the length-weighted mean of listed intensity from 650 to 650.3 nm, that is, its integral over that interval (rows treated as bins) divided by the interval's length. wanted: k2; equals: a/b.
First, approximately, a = 13.1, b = 12.4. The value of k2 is 1.1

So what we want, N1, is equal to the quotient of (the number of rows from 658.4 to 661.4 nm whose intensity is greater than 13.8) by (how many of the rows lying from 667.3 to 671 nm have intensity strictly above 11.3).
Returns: 0.33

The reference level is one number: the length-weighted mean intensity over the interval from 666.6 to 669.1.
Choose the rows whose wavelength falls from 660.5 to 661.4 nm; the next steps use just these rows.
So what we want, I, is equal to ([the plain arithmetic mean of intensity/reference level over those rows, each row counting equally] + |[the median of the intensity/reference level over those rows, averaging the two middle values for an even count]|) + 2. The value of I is 4.13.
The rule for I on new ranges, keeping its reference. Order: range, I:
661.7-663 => 4.01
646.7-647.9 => 3.71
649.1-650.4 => 3.95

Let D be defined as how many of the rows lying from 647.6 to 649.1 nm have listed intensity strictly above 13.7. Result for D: 2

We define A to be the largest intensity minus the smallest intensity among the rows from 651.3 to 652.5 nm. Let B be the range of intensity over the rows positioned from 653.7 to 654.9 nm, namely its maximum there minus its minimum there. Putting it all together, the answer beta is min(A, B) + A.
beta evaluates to 9.8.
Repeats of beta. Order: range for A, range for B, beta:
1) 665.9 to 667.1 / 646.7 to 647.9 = 10.2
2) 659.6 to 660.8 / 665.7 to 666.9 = 10.5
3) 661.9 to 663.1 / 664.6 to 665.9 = 9.2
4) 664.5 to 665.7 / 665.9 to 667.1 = 10.8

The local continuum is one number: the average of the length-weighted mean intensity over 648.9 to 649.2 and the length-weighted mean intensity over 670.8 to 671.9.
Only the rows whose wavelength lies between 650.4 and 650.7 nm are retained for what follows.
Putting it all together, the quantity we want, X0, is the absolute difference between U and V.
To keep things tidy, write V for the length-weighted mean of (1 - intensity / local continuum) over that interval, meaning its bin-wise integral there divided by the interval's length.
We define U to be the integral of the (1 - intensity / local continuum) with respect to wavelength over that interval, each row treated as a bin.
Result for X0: 0.044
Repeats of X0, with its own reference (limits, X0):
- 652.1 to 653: 0.016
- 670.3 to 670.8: 0.004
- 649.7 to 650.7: 0.000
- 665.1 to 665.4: 0.005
